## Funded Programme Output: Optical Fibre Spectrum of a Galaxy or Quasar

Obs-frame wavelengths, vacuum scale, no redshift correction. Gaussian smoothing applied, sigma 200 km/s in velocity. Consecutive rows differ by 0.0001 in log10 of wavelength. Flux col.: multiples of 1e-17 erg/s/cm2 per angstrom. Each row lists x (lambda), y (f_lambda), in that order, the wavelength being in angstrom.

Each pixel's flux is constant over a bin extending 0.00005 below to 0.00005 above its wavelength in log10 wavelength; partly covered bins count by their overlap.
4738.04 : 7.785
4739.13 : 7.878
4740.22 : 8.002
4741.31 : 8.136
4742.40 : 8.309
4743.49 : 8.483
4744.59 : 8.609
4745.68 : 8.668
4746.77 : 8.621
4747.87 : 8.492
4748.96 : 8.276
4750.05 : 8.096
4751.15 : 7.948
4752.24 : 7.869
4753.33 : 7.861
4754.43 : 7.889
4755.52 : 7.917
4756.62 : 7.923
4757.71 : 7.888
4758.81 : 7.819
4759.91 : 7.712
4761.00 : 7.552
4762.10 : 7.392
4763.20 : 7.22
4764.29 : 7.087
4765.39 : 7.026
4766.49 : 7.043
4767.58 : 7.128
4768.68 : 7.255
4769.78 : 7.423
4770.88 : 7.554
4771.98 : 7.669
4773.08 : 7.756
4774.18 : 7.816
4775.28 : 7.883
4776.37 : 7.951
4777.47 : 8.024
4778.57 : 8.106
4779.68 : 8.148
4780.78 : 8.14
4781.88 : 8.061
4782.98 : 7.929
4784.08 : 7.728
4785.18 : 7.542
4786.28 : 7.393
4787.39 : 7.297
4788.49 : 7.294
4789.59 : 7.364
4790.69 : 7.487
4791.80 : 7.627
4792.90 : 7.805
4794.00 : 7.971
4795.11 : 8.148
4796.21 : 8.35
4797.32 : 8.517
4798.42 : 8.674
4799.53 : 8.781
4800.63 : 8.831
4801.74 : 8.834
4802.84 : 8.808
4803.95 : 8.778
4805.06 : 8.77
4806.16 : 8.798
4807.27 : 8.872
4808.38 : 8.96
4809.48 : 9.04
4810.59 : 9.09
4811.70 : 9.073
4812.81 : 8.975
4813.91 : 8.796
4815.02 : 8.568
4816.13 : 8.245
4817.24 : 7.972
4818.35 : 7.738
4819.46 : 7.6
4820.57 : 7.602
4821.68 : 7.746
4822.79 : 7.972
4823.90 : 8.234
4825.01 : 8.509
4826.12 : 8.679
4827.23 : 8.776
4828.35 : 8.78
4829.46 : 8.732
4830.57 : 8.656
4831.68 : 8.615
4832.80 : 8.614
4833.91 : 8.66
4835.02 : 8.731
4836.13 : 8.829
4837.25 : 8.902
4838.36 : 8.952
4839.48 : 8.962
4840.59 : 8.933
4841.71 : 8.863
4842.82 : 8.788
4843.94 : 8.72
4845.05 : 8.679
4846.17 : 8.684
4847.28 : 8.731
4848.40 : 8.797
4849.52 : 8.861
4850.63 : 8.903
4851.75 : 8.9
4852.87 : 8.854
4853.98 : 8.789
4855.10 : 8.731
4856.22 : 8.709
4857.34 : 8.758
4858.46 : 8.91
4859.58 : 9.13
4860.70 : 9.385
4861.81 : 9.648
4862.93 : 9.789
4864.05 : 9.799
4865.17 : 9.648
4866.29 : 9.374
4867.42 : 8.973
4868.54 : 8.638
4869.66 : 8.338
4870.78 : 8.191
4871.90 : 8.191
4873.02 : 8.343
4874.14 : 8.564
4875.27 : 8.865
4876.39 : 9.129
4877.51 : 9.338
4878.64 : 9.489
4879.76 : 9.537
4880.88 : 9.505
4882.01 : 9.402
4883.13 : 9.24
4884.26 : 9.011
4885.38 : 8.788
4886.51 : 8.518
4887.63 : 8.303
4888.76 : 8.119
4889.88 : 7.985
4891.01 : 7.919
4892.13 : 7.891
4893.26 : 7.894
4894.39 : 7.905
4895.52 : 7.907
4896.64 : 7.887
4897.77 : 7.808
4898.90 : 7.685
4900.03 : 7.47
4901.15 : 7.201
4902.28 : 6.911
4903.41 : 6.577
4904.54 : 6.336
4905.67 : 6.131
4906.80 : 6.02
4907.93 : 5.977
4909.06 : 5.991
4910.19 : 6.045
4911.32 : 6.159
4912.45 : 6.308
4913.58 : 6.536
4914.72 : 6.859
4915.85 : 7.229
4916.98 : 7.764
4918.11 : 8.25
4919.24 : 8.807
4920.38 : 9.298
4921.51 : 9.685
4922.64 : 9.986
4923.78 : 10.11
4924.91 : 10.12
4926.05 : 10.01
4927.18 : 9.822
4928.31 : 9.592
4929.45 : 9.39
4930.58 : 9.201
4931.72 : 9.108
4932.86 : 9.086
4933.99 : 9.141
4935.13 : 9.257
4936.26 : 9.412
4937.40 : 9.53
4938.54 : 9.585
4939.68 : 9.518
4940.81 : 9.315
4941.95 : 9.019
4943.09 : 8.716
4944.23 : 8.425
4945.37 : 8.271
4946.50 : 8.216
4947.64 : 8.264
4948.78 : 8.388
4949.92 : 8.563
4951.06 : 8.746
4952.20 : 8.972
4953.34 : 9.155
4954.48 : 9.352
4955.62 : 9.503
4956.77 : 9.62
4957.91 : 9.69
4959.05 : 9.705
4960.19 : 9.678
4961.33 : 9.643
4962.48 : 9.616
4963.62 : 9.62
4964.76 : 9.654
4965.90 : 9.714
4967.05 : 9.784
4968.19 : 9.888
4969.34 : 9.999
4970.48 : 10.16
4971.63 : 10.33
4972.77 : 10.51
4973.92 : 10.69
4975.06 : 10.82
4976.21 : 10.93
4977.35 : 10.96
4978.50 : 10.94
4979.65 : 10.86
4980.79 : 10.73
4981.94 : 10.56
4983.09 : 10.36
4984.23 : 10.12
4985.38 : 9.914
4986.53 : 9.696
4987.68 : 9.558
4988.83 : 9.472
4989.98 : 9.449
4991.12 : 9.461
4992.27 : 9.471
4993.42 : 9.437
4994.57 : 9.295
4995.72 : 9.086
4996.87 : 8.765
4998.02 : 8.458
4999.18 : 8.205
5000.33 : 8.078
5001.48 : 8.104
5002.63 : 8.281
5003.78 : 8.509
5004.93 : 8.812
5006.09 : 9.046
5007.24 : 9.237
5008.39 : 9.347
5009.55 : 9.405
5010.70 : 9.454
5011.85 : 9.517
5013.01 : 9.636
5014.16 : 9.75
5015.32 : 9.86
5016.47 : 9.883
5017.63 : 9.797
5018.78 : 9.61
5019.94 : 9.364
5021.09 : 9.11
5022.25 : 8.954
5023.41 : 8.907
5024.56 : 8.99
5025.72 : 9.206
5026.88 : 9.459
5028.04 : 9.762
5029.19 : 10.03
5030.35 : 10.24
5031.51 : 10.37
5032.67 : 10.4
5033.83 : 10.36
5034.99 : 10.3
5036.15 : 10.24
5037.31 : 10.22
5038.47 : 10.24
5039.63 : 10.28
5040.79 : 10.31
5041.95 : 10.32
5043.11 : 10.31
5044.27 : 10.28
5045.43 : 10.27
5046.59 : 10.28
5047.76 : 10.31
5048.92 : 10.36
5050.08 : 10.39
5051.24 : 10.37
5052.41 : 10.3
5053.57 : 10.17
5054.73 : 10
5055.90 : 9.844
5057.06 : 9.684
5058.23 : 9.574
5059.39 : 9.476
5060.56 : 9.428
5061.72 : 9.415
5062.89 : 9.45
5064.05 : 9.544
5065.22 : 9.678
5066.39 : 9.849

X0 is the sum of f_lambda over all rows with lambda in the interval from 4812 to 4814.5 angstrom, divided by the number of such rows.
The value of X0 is 8.9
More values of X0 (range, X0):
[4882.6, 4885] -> 9.1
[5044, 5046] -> 10.3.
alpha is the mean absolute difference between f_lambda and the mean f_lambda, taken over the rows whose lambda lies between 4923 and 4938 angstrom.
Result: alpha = 0.32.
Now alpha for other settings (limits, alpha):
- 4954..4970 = 0.10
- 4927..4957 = 0.39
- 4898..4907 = 0.53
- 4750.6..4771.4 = 0.30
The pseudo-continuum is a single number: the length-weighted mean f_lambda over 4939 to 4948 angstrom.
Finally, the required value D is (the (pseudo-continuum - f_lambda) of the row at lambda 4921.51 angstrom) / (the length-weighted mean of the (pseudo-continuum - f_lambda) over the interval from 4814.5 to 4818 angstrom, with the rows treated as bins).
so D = -1.8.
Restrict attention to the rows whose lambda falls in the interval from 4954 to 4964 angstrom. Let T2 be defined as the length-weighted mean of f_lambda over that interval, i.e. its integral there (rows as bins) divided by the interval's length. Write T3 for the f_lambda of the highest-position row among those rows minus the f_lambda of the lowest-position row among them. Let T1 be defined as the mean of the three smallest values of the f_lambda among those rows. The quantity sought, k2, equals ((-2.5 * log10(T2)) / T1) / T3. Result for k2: -1.0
